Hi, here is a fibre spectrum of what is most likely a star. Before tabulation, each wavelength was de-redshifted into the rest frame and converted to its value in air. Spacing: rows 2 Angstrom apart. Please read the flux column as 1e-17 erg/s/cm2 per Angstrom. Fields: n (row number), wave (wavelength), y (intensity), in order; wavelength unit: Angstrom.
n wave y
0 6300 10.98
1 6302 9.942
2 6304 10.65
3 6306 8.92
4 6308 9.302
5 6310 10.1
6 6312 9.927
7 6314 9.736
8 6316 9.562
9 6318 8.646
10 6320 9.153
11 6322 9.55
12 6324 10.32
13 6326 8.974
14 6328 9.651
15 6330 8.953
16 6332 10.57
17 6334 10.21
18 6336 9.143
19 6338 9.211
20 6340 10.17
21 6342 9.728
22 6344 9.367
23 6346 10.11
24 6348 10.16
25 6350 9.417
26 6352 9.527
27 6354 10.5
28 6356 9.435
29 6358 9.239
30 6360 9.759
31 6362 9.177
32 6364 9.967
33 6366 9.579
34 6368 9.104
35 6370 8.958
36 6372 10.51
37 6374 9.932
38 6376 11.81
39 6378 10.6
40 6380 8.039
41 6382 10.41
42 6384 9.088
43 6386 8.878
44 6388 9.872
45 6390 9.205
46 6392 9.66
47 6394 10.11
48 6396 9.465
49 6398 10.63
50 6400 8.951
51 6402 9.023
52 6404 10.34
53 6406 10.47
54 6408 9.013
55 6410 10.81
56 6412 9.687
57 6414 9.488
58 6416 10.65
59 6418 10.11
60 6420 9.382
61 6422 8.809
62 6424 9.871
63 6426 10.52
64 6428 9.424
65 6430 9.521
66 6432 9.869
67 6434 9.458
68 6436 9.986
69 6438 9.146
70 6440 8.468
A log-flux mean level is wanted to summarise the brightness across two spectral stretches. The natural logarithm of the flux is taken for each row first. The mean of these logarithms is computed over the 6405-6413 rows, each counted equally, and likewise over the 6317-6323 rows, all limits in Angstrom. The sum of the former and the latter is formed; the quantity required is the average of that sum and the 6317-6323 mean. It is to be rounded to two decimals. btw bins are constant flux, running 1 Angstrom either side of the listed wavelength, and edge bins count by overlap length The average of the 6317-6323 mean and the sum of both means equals 3.36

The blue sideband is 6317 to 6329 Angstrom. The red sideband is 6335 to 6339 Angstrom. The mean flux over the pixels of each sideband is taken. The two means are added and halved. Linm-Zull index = 9.28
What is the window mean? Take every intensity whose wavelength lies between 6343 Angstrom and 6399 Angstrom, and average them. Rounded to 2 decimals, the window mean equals 9.73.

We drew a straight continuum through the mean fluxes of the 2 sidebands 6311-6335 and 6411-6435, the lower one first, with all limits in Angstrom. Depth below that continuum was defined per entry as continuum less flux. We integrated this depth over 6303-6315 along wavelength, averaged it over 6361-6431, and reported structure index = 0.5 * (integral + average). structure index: -1.1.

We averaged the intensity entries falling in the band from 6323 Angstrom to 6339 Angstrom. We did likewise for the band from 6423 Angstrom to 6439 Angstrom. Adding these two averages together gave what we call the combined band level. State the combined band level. 19.4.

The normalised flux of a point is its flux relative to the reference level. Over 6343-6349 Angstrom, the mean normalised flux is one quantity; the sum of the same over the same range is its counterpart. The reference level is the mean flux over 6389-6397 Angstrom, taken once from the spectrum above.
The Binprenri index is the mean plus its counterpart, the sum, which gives 4.11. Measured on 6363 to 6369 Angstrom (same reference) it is 3.98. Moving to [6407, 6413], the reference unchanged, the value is 4.09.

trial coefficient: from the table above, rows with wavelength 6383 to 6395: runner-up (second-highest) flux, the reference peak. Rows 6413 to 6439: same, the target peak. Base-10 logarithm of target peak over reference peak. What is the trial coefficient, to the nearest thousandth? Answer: 0.028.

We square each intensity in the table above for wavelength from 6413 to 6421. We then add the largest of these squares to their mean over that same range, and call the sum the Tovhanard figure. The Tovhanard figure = 212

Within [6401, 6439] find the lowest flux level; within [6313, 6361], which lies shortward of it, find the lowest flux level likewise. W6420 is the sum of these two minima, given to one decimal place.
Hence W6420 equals 17.5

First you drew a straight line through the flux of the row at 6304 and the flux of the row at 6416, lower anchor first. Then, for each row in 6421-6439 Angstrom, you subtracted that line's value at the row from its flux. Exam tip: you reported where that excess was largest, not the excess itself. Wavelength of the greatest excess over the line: 6426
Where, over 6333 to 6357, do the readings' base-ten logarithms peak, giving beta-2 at 6354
